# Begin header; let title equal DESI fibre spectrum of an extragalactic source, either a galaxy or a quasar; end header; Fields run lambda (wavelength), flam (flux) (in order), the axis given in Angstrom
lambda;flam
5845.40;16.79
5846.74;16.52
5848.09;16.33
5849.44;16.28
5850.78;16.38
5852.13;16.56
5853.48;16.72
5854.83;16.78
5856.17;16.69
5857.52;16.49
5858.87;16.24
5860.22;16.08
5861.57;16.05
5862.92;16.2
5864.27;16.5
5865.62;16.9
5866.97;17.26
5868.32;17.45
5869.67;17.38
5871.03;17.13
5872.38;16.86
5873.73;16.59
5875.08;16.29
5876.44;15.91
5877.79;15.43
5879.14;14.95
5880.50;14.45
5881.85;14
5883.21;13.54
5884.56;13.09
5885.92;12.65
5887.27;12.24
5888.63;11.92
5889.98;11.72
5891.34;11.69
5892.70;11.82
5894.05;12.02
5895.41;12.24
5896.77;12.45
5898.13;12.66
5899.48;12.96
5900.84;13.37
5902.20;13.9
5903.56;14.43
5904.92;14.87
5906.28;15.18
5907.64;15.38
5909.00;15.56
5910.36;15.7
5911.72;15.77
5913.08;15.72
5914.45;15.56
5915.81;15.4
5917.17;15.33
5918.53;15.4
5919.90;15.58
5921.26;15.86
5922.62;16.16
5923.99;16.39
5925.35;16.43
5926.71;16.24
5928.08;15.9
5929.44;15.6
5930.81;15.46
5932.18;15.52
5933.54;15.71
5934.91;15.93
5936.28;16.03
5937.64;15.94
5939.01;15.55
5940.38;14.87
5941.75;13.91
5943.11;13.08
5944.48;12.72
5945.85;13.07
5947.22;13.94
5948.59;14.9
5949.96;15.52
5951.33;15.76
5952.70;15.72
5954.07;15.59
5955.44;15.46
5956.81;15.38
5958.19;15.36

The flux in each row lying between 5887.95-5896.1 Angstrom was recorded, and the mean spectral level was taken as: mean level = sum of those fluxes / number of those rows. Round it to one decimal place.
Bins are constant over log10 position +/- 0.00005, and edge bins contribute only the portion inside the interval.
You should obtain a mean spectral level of 11.9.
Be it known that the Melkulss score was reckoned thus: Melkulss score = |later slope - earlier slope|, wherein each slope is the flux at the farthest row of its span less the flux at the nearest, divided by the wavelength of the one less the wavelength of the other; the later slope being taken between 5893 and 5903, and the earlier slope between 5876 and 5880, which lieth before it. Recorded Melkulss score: 0.59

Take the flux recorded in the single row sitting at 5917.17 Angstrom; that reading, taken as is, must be 15.33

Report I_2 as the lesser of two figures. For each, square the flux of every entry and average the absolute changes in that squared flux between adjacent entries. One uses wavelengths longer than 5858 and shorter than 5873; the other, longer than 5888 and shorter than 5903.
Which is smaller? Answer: 6.2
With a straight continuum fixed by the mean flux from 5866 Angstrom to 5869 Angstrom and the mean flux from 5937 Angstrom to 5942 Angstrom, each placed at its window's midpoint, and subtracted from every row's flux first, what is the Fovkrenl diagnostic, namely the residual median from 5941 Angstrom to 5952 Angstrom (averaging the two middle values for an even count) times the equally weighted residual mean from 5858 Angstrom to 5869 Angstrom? 0.9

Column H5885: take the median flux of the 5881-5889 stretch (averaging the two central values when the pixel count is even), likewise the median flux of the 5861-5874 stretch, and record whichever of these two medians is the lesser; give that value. 12.9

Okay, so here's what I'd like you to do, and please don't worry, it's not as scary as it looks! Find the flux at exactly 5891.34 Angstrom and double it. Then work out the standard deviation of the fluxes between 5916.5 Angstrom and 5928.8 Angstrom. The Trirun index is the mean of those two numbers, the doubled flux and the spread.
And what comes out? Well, 11.9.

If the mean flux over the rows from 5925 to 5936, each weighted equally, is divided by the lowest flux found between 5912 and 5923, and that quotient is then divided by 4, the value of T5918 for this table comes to 0.26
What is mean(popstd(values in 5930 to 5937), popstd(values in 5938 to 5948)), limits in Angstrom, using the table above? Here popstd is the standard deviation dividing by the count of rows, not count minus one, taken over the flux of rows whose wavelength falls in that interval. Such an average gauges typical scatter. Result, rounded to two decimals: 0.59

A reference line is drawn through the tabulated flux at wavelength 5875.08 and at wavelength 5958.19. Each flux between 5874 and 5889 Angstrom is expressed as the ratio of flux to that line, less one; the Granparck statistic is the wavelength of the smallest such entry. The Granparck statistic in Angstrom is 5888.63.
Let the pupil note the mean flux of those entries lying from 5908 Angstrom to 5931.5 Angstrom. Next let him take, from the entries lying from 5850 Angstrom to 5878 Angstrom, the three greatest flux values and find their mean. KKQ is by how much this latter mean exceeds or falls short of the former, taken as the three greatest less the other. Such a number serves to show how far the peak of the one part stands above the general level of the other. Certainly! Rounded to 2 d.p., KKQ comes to 1.60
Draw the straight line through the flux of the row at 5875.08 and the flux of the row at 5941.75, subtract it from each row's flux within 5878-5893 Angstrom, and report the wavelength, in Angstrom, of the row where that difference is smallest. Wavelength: 5889.98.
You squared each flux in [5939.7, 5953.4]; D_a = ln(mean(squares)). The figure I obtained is 5.33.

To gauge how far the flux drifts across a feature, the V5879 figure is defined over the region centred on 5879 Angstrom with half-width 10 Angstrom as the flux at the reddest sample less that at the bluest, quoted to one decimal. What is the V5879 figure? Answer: -5.5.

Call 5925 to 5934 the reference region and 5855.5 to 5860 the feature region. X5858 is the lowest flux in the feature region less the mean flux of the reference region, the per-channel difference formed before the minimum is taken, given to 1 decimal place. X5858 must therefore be 0.4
